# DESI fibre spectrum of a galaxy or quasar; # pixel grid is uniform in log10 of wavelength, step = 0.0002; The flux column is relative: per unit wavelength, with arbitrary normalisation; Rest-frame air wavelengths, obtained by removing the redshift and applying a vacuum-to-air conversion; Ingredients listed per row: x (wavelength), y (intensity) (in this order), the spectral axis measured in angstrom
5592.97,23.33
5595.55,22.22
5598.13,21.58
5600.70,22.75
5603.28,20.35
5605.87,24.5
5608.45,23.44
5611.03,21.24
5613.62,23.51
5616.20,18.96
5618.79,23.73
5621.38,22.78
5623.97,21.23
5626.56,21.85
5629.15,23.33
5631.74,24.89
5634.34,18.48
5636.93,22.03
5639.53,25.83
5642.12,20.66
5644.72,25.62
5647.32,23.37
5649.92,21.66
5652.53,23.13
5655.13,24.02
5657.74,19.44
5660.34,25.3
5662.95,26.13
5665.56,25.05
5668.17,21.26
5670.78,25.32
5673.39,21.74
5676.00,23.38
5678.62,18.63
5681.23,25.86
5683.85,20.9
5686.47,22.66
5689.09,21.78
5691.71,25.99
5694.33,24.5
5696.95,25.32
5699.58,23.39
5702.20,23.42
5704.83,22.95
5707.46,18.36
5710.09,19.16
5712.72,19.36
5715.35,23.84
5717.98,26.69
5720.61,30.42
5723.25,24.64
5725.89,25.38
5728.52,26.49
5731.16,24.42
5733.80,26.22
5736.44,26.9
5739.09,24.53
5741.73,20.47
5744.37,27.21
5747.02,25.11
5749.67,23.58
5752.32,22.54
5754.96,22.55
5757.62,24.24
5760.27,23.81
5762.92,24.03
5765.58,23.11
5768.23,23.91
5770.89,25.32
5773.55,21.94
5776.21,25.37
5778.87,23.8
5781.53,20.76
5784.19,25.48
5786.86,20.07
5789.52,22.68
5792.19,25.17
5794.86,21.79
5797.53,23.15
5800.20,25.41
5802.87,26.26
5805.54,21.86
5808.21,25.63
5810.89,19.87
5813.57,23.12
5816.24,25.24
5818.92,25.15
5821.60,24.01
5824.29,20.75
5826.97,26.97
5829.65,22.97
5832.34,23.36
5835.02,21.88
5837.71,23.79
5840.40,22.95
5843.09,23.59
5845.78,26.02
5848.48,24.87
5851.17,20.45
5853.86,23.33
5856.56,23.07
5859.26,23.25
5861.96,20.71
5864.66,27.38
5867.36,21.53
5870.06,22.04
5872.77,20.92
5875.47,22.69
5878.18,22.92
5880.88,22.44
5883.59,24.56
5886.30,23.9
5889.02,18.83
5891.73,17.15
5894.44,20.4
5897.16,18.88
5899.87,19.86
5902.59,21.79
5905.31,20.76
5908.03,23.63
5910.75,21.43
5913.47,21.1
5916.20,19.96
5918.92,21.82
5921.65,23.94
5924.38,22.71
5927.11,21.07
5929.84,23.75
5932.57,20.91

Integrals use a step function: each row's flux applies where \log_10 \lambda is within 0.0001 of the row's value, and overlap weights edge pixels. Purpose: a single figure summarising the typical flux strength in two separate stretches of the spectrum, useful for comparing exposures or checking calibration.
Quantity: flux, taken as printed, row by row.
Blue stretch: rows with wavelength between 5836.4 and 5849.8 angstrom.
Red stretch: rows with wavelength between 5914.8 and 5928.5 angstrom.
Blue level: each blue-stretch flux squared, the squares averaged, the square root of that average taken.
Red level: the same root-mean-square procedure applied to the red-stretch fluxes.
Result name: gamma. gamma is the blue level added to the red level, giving 46.2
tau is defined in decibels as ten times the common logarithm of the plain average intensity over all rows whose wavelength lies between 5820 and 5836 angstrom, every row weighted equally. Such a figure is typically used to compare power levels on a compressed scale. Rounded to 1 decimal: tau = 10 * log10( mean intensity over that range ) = 13.7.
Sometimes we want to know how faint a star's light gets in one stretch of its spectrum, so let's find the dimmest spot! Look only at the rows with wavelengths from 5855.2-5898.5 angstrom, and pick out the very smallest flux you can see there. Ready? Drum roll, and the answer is 17.15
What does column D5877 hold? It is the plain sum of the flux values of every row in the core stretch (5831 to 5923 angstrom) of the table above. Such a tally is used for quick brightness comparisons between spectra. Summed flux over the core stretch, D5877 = 755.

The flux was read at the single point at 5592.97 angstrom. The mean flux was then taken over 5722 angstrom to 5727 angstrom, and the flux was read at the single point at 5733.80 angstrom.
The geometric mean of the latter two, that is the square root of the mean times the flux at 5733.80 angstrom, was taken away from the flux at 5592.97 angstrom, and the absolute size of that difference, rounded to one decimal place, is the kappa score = 2.3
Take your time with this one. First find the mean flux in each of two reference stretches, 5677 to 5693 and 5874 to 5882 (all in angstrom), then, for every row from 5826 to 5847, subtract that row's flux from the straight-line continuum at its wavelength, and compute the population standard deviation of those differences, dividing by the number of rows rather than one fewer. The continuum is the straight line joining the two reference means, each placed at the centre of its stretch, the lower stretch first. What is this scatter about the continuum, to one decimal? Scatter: 1.6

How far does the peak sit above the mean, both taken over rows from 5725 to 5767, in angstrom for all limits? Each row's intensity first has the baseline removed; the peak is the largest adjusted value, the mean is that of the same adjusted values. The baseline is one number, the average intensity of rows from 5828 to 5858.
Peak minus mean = 2.8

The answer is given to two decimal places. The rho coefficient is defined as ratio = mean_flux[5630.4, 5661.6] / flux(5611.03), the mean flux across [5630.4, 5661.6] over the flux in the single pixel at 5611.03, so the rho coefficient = 1.08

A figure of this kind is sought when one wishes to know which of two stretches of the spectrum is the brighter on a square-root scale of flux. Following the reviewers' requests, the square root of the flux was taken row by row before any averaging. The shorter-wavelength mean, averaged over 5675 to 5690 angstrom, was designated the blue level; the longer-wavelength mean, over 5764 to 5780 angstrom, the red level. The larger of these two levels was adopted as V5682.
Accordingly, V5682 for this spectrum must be 4.89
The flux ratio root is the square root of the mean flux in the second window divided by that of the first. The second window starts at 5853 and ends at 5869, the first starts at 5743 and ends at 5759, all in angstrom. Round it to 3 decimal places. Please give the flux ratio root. 0.979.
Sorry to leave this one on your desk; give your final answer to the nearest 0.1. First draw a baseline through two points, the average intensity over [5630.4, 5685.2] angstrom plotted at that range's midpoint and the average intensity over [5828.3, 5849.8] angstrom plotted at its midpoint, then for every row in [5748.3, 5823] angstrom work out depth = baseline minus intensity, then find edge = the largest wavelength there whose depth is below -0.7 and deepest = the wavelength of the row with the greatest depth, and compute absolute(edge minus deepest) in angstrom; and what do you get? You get 8.0 angstrom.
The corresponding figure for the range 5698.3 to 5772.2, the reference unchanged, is 63.4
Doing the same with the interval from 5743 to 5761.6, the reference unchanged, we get 2.7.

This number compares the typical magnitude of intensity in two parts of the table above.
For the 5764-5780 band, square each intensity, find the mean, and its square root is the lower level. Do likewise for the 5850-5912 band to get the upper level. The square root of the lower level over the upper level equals 1.04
